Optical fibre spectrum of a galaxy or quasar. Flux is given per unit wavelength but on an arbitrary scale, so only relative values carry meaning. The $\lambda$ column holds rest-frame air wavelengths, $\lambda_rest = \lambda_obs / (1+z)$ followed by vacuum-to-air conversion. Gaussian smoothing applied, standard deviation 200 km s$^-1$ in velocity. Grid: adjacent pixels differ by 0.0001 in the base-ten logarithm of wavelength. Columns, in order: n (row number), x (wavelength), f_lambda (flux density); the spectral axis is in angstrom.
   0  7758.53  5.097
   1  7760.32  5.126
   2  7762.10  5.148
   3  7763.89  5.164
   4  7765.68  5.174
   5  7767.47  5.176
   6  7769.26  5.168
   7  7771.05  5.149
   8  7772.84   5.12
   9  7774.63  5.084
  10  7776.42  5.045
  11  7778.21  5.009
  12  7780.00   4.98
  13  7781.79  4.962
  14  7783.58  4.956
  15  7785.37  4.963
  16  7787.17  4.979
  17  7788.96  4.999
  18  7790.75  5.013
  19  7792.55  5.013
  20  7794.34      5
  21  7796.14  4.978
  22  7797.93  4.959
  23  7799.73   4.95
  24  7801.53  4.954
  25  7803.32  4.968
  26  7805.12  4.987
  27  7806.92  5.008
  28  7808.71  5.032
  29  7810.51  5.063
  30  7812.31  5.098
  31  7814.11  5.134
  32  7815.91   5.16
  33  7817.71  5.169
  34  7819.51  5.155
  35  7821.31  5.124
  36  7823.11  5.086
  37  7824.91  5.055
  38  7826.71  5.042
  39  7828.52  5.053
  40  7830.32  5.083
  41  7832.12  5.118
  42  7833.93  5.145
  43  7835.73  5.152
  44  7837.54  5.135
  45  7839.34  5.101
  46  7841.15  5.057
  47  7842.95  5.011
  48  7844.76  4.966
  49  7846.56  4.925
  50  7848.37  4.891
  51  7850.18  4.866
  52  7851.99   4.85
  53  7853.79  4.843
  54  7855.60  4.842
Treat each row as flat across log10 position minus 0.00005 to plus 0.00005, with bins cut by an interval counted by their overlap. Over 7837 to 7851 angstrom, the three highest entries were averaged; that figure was 5.098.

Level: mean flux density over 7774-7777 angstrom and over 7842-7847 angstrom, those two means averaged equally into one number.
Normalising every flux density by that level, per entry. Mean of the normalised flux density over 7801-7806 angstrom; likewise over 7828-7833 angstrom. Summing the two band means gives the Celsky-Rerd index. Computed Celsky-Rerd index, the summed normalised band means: 2.00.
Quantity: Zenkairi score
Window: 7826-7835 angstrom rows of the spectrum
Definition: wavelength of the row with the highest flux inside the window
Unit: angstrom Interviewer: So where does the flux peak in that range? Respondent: 7833.93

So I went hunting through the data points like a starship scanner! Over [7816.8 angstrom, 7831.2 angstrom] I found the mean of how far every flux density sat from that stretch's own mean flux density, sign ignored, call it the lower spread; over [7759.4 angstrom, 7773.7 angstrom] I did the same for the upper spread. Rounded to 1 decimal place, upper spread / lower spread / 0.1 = 4.3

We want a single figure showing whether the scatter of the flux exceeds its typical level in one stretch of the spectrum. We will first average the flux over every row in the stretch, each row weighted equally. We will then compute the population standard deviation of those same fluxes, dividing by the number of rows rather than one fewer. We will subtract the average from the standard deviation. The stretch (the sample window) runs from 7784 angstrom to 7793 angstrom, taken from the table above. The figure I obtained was -4.97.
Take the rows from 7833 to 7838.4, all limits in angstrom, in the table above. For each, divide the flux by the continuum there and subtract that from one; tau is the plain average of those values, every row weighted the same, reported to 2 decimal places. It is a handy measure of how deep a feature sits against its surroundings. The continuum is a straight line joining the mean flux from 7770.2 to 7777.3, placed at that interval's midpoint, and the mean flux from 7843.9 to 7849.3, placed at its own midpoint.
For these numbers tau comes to -0.04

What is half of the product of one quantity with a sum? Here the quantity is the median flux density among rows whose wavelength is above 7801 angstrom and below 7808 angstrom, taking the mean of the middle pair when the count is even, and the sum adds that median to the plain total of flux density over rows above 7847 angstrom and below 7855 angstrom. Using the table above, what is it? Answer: 60.8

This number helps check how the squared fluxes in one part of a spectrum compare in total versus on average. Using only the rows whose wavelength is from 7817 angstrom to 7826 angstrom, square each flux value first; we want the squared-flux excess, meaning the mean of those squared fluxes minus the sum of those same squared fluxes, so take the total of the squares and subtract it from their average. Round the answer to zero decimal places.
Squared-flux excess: -105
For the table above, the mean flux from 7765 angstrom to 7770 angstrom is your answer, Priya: 5.17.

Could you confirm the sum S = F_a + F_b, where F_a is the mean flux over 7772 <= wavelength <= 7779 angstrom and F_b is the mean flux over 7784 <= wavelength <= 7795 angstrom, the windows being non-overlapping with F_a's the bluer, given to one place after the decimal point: 10.1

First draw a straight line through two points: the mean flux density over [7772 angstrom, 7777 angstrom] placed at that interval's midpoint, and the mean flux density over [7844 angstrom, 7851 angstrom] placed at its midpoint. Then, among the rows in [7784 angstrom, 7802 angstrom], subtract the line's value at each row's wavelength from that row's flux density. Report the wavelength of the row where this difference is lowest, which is 7785.37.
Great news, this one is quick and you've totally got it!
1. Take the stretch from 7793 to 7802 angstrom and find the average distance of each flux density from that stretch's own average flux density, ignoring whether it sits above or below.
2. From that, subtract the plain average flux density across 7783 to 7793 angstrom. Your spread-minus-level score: -4.97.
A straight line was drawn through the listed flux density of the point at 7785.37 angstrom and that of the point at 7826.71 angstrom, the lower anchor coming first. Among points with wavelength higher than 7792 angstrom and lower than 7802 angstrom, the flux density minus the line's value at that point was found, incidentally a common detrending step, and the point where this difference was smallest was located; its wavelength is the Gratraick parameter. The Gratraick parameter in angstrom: 7799.73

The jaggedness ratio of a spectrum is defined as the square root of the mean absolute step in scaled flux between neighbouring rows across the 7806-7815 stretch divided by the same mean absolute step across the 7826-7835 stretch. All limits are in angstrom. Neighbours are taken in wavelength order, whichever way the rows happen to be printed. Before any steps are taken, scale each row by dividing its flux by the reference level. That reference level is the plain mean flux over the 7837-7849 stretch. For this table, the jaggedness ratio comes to 1.11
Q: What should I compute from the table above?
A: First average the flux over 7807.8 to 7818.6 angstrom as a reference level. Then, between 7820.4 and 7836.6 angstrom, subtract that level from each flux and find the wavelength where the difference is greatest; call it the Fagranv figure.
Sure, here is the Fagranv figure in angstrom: 7835.73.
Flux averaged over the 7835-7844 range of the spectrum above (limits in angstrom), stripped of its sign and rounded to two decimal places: 5.09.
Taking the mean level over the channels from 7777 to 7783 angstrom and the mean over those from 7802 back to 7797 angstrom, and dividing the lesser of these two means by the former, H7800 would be 0.99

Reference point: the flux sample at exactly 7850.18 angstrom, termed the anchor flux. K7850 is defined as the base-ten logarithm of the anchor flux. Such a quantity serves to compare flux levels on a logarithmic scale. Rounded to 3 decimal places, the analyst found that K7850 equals 0.687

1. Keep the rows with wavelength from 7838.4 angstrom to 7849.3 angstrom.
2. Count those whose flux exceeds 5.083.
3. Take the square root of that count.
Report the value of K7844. 1.0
